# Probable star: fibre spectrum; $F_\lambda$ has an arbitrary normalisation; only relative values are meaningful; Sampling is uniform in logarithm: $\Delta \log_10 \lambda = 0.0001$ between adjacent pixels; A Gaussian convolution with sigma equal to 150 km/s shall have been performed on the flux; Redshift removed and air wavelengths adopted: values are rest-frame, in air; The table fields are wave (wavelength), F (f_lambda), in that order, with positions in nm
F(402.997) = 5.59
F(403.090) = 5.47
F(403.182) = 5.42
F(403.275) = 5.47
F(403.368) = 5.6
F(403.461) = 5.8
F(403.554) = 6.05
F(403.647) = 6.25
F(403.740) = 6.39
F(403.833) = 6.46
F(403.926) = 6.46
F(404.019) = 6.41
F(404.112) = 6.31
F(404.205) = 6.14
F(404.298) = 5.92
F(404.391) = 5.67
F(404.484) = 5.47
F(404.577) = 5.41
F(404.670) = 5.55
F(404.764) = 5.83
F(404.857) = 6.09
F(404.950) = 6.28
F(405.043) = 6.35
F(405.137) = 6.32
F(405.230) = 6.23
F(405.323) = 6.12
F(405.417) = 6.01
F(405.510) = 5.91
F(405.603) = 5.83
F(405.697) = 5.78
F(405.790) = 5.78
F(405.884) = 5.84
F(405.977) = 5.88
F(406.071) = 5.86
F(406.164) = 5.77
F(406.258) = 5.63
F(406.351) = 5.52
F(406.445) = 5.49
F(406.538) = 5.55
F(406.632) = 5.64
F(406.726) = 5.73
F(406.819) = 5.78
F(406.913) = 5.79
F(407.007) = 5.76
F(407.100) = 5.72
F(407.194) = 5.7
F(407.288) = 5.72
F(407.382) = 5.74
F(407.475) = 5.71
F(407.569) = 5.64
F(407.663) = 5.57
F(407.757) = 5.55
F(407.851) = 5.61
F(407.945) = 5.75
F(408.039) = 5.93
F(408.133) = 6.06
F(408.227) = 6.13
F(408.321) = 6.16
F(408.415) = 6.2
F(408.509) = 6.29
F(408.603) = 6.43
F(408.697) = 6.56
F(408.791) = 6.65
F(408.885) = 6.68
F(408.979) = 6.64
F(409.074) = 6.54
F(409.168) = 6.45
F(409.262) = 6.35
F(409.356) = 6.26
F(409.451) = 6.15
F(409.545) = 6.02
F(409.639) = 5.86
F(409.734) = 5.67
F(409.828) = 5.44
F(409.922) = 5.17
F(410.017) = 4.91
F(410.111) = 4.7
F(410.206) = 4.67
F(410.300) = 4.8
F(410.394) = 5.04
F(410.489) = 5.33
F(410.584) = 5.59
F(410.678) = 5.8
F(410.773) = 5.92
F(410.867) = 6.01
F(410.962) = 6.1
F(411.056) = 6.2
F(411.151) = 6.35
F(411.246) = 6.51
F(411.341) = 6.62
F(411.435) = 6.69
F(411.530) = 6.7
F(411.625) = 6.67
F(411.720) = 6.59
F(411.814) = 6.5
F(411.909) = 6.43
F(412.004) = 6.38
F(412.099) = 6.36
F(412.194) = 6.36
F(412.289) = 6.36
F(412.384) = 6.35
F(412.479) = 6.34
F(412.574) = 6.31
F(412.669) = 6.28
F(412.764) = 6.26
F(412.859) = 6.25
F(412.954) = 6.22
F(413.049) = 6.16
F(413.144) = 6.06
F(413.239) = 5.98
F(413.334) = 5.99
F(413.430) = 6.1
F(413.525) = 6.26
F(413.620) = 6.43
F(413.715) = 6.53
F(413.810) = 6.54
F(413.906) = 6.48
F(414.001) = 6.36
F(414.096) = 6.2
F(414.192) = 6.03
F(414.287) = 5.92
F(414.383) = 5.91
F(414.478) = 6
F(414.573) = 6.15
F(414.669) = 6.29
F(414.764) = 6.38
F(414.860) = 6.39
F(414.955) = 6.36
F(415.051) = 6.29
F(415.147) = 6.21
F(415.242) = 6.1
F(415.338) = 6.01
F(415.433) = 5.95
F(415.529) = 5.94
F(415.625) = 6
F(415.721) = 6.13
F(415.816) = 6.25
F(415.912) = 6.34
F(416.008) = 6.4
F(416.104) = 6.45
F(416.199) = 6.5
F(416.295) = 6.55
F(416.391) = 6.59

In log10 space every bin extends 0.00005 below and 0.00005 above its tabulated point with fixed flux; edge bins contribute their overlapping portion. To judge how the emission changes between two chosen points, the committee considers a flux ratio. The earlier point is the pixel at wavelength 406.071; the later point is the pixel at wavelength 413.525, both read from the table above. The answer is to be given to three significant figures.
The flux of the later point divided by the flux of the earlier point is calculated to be 1.07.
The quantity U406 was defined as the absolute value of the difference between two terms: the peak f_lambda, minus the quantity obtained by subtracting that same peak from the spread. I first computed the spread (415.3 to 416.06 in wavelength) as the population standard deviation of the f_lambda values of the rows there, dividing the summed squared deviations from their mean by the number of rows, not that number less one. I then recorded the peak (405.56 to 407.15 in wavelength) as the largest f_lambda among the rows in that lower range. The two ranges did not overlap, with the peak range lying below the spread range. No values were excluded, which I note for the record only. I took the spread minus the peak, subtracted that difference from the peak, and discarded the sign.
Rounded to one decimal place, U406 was 11.6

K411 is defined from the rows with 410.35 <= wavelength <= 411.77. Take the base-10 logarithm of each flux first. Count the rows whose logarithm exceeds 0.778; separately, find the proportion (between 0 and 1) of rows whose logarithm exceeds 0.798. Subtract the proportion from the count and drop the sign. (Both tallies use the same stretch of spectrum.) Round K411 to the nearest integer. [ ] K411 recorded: 10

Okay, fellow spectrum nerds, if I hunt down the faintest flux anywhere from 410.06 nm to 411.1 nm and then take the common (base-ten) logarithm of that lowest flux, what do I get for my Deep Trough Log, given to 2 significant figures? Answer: 0.67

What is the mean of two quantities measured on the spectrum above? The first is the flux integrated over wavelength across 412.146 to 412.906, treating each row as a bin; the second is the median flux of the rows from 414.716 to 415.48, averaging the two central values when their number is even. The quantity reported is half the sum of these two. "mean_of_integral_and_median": 5.52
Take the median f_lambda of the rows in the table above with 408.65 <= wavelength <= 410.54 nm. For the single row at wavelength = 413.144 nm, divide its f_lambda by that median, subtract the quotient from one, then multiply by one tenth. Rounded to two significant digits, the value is -0.0020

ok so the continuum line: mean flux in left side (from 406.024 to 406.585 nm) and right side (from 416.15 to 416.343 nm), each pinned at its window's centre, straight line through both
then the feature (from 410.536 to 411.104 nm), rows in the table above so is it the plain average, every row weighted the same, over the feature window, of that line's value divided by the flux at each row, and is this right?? 1.02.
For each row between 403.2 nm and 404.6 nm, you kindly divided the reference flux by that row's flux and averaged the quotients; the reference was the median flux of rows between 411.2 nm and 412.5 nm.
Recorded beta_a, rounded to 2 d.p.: 1.08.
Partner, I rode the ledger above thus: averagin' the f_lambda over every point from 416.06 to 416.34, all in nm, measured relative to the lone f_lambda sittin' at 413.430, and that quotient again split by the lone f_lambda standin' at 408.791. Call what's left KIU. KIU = 0.16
